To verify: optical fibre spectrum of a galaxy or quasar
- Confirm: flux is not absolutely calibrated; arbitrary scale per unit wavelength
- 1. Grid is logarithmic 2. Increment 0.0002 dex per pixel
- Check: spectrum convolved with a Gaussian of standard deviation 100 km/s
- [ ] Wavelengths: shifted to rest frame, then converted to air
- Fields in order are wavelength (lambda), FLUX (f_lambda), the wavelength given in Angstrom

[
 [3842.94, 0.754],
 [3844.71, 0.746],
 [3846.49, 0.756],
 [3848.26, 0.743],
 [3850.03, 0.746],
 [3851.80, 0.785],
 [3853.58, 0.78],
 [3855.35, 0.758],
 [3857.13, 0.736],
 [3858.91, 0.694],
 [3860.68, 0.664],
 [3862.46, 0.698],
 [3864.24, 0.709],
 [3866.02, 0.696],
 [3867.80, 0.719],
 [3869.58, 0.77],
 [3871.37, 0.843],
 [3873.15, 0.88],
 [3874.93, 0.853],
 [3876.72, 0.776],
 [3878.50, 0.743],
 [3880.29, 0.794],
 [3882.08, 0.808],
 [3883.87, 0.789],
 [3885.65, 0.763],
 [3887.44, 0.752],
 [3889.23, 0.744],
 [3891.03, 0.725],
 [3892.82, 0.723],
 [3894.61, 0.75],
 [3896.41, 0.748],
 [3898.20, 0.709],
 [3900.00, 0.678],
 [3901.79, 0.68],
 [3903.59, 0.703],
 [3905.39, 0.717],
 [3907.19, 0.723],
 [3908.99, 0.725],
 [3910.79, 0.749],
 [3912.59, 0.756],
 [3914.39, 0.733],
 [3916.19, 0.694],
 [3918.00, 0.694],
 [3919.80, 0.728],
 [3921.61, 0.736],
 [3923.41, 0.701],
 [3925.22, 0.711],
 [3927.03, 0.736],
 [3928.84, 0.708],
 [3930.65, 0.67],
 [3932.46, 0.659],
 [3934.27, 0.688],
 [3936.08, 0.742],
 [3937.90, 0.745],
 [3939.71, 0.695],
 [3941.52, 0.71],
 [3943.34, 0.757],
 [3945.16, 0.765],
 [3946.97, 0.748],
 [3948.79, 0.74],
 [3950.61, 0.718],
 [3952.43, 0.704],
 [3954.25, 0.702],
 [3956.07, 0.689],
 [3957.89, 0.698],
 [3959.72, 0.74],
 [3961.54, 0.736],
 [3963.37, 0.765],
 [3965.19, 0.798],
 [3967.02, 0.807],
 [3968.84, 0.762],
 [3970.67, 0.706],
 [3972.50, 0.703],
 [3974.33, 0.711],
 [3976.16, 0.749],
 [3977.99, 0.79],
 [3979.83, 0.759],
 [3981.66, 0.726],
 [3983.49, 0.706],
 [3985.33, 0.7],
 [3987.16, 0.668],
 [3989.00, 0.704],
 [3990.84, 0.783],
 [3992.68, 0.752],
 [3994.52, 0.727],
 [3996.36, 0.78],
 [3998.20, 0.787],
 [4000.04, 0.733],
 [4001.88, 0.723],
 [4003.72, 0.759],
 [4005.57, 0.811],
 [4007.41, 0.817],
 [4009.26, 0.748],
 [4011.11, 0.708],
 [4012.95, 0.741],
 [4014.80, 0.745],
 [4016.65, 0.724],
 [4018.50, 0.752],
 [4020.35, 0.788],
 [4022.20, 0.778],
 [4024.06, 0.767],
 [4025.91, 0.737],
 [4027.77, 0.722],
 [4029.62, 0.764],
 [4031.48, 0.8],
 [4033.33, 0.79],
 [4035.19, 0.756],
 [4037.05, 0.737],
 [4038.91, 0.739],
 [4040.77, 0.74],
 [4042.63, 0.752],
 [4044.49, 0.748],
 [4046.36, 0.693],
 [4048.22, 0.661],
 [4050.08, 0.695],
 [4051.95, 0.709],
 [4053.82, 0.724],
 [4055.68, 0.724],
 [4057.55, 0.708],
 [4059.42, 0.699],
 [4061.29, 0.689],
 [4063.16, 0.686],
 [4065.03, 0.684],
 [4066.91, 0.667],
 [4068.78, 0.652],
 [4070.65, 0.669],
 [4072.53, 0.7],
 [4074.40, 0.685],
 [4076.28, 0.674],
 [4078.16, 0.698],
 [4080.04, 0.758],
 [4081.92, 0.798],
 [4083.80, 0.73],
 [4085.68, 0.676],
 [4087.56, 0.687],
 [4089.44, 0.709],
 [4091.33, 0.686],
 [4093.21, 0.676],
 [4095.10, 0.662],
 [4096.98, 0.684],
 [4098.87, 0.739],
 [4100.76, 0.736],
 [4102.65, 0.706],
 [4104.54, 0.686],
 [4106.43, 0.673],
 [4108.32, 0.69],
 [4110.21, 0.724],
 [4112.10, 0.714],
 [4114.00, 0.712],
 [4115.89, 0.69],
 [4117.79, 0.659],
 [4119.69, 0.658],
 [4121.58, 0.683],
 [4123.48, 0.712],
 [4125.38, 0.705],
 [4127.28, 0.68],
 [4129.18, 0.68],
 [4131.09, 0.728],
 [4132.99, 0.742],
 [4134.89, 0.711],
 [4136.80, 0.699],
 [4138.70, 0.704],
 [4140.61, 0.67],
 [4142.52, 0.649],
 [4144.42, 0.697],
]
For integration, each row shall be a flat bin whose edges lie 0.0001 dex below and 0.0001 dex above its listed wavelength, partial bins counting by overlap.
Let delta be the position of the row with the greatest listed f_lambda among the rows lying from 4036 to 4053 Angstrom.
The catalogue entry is 4042.63 Angstrom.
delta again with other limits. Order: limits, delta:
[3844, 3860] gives 3851.80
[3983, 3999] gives 3998.20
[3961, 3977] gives 3967.02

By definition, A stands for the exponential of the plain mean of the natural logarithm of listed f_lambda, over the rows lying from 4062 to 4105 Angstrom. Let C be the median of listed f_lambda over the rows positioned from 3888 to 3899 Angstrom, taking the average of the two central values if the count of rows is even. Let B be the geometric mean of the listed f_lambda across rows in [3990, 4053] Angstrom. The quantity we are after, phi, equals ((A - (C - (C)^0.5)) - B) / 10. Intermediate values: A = 0.697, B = 0.748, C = 0.73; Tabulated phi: 0.007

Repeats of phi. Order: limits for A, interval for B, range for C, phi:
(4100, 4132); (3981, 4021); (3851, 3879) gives 0.007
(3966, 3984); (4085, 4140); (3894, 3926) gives 0.017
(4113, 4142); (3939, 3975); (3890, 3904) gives 0.009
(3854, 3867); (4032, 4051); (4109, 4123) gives 0.012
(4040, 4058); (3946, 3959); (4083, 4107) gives 0.014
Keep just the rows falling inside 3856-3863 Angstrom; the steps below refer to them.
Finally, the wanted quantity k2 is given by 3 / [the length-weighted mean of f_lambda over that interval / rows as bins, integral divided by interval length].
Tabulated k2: 4.3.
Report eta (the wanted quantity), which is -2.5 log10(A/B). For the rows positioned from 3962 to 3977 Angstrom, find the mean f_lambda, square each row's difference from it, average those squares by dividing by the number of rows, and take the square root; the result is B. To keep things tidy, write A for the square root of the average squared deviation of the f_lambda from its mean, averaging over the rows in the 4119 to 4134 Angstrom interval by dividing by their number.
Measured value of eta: 0.40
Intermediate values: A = 0.026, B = 0.038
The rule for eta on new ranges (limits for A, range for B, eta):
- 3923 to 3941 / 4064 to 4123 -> 0.14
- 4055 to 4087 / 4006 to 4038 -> -0.21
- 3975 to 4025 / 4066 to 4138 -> -0.17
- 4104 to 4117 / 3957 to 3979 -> 0.83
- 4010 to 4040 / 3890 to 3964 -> 0.04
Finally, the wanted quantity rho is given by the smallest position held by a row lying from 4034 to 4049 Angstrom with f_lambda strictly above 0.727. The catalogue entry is 4035.19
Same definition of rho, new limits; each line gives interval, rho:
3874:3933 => 3874.93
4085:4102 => 4098.87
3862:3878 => 3869.58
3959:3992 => 3959.72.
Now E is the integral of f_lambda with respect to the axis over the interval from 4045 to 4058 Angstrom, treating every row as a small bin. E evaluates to 9.14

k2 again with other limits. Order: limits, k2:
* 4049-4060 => 4.2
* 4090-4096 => 4.4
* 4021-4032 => 3.9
